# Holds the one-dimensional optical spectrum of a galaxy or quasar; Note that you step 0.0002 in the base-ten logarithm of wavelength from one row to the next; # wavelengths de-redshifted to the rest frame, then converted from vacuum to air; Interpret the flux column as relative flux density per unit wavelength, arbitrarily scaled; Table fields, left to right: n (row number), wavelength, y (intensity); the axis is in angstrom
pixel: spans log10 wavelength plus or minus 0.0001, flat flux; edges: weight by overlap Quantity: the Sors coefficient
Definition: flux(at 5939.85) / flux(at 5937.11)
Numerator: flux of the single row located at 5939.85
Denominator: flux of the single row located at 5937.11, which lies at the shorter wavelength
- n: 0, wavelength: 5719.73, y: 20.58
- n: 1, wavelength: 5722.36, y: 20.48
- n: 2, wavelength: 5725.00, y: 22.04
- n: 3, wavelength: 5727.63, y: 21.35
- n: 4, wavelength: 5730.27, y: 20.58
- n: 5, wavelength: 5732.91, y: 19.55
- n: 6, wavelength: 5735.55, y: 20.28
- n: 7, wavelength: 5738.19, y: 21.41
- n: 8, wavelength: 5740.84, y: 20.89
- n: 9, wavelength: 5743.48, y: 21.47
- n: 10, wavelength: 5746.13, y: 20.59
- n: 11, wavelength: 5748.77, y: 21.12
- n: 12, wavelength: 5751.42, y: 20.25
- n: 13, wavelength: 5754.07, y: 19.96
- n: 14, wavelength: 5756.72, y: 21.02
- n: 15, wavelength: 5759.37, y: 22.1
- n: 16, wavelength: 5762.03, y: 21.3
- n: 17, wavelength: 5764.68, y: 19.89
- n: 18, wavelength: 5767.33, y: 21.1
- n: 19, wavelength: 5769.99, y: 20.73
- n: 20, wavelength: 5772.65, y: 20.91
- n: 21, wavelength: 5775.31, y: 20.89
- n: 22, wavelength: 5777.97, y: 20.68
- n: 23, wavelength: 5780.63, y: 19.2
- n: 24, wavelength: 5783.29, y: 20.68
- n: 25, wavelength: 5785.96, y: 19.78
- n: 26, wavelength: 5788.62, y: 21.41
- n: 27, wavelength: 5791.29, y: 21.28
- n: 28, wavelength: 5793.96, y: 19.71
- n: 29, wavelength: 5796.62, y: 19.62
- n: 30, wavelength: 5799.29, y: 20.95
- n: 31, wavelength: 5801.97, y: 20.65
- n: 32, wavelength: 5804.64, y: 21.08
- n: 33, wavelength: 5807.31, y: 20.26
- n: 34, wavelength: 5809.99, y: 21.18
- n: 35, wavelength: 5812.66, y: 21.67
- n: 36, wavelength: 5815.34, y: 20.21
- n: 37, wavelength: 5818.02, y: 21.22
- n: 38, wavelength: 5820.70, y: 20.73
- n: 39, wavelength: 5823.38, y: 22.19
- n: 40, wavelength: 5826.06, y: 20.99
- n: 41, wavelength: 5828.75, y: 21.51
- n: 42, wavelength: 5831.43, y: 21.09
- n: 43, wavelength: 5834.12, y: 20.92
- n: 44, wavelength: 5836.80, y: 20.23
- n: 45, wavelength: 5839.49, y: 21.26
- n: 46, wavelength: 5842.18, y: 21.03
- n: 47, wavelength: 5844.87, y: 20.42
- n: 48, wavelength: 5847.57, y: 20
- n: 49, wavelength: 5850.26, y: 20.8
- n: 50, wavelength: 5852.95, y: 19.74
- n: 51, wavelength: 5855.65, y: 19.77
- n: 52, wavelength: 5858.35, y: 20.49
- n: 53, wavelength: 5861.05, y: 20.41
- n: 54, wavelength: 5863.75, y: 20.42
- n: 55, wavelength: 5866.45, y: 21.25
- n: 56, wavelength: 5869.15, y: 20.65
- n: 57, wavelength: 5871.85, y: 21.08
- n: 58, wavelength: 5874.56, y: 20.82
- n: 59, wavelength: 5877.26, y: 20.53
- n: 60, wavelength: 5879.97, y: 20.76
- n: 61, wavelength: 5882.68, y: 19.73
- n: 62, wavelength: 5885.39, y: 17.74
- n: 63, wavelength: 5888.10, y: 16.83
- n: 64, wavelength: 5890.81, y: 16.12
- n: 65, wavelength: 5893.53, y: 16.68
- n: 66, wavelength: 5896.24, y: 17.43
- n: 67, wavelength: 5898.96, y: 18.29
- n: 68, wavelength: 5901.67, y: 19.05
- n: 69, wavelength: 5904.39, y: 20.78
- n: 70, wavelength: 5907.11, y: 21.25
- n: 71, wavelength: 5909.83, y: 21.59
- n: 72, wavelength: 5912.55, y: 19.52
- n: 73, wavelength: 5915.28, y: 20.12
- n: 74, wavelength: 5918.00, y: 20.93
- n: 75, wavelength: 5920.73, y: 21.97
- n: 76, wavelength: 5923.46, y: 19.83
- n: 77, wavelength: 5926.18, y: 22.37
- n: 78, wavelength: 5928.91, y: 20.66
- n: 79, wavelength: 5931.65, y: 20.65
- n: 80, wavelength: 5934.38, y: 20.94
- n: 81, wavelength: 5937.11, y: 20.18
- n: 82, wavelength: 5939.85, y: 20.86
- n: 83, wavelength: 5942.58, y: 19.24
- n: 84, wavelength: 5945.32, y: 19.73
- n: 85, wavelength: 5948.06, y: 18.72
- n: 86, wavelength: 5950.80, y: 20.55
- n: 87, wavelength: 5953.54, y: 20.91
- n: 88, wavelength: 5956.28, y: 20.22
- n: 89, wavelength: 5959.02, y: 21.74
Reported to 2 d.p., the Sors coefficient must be 1.03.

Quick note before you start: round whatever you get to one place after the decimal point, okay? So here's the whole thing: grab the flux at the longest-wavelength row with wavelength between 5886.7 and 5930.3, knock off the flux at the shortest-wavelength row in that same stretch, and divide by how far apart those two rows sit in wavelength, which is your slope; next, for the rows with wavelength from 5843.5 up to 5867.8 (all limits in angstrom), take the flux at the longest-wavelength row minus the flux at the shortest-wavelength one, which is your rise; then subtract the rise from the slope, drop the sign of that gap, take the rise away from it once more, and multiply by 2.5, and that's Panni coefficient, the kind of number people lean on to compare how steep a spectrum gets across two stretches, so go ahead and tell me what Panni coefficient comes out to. -0.2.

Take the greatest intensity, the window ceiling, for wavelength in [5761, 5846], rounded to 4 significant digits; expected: 22.19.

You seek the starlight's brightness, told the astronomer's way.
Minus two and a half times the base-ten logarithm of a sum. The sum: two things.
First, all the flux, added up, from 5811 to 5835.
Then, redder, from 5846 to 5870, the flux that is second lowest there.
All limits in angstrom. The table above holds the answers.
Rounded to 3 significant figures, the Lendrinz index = -5.81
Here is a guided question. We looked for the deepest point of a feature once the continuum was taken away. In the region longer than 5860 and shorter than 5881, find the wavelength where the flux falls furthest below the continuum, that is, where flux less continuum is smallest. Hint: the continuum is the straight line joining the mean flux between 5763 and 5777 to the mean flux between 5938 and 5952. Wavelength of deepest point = 5861.05 angstrom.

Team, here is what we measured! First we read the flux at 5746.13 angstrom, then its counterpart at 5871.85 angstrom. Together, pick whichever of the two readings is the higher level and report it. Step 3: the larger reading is 21.1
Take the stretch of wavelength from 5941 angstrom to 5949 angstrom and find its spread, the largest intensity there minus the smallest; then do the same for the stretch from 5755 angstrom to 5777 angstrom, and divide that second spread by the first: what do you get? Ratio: 2.2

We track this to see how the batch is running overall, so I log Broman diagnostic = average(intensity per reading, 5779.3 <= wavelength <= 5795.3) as 20.3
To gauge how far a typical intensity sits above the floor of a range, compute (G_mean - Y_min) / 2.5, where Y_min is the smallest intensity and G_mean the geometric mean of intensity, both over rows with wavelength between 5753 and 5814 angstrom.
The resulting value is 0.59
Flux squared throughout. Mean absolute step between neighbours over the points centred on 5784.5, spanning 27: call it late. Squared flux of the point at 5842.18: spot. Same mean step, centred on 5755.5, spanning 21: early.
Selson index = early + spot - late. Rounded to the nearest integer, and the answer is 444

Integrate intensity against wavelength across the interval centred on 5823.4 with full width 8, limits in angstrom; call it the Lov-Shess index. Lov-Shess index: 171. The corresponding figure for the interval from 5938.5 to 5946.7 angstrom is 164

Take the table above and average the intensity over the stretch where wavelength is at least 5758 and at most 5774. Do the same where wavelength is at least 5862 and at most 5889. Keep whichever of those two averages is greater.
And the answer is 21.0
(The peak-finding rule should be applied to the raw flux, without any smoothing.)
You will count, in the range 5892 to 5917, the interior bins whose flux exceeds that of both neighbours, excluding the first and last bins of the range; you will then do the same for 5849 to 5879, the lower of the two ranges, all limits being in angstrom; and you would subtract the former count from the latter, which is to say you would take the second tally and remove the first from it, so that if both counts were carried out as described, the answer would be 2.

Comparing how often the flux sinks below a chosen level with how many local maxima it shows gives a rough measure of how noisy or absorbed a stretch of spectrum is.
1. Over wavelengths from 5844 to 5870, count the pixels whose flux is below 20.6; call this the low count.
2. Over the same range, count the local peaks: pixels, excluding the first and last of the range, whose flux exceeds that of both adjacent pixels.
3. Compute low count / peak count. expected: 2.3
